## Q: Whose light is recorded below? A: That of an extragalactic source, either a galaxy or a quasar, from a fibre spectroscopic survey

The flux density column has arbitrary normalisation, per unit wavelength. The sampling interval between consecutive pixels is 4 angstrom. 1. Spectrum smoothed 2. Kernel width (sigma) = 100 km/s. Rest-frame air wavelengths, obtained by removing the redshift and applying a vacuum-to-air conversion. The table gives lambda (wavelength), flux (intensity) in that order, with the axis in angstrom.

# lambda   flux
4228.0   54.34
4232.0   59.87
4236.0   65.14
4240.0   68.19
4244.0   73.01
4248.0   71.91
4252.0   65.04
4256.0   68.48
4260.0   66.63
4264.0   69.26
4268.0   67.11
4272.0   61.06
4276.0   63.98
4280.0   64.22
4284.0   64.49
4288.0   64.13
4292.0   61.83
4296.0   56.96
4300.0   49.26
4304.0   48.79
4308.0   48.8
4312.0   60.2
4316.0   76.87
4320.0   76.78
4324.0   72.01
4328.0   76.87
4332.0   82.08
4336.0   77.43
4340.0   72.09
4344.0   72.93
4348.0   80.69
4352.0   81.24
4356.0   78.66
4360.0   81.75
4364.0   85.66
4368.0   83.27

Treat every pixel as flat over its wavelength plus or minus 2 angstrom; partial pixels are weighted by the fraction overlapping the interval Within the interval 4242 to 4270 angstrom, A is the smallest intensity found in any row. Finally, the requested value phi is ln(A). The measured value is 4.18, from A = 65.04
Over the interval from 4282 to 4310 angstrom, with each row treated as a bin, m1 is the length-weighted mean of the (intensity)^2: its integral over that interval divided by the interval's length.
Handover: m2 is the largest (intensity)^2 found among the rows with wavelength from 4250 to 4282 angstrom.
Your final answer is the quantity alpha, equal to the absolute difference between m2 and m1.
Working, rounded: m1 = 3218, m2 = 4797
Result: 1579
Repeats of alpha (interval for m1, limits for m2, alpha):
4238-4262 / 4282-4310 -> 593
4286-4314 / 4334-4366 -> 4196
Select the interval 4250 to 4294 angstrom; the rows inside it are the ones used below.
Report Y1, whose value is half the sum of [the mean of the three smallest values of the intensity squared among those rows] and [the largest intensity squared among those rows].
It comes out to 4339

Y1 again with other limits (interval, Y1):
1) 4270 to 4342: 4567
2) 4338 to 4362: 6125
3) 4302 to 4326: 4352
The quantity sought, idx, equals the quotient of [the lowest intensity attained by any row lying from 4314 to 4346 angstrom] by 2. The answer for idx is 36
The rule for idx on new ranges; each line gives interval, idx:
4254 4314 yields 24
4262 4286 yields 31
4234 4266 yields 33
